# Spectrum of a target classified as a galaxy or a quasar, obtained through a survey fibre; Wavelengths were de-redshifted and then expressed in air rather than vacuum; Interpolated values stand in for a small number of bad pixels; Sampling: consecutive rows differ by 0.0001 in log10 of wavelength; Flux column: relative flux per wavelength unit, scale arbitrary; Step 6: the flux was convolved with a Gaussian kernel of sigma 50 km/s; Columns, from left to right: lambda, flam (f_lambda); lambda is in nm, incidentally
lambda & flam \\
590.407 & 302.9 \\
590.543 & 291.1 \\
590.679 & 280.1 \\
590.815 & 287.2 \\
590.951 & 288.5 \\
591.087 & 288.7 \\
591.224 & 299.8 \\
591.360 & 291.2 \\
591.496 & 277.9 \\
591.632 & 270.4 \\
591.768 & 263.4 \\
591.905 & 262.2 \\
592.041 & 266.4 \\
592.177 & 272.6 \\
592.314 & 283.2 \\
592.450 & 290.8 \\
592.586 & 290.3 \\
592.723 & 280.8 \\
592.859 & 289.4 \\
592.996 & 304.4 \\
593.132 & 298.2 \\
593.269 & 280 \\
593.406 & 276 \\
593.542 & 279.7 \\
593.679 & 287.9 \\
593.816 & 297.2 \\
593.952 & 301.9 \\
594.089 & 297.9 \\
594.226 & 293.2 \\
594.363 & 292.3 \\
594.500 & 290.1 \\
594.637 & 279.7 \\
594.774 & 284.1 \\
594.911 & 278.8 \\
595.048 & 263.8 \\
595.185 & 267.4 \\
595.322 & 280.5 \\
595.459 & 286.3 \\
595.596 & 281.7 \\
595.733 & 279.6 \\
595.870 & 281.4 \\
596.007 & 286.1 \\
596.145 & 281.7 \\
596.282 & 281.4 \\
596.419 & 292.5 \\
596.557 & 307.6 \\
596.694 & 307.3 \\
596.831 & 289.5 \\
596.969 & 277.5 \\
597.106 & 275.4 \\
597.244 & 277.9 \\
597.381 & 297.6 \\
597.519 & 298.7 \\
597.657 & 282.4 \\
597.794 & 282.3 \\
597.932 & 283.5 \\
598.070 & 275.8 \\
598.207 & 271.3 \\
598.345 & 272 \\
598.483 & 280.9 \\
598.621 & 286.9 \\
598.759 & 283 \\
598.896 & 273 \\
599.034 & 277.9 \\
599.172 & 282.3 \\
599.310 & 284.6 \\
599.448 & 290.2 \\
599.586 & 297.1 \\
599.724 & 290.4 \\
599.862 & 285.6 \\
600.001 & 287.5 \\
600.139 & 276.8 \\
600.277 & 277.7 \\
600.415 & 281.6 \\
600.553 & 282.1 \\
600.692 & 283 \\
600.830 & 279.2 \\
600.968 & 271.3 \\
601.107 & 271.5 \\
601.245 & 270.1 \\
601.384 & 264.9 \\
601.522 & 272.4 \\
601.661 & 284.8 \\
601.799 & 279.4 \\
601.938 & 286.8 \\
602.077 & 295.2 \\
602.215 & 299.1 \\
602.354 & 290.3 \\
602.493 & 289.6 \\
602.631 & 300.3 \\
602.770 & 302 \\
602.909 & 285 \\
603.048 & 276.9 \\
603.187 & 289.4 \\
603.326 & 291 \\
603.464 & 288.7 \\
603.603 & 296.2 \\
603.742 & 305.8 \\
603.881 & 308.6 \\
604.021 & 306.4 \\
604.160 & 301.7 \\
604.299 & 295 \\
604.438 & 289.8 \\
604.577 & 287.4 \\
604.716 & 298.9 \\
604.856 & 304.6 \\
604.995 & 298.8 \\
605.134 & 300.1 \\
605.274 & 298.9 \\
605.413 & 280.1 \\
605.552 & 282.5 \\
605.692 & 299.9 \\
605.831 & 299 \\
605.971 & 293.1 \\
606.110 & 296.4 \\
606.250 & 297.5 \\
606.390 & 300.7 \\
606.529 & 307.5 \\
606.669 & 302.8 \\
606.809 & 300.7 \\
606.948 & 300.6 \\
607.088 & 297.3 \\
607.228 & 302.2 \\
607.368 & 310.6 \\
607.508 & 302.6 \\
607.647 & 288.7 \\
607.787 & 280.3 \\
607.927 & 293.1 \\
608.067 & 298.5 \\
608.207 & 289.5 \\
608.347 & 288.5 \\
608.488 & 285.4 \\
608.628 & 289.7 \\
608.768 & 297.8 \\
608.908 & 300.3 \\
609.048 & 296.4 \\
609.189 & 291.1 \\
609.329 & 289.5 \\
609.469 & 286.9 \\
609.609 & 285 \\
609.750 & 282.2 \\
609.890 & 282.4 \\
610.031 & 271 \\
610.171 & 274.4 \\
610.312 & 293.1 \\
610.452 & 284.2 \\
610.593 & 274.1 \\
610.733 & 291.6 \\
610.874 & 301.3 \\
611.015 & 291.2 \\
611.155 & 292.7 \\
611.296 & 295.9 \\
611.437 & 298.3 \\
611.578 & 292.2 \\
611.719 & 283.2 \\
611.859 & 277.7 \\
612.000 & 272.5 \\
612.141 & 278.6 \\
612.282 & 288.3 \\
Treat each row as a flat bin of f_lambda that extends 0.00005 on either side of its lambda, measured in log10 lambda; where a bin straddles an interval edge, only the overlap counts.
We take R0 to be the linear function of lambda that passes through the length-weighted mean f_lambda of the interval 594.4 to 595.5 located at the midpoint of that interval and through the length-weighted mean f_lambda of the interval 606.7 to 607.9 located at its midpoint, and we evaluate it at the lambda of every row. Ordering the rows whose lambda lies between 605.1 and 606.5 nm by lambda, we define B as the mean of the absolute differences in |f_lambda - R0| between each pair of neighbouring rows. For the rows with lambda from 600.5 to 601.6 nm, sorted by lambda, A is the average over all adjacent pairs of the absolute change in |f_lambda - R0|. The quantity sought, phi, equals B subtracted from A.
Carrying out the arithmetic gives 0.4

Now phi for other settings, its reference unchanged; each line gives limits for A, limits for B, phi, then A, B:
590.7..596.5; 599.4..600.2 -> 0.8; 6.0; 5.3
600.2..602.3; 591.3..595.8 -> -2.0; 4.4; 6.4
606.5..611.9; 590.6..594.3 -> -0.5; 6.0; 6.5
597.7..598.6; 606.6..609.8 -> -0.2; 4.6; 4.8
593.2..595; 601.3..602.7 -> -1.3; 5.0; 6.3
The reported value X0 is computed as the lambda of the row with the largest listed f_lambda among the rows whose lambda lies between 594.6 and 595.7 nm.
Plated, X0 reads 595.459 nm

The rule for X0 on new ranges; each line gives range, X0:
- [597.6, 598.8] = 598.621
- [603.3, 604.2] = 603.881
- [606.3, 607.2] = 606.529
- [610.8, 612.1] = 610.874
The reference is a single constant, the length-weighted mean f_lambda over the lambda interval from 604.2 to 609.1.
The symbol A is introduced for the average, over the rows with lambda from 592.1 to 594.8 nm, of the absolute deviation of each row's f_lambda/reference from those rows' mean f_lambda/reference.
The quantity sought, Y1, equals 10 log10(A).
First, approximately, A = 0.024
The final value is -16.1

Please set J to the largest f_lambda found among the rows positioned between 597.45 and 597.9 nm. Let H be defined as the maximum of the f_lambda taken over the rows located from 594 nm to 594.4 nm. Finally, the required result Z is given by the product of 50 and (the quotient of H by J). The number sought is 49.9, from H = 297.9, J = 298.7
